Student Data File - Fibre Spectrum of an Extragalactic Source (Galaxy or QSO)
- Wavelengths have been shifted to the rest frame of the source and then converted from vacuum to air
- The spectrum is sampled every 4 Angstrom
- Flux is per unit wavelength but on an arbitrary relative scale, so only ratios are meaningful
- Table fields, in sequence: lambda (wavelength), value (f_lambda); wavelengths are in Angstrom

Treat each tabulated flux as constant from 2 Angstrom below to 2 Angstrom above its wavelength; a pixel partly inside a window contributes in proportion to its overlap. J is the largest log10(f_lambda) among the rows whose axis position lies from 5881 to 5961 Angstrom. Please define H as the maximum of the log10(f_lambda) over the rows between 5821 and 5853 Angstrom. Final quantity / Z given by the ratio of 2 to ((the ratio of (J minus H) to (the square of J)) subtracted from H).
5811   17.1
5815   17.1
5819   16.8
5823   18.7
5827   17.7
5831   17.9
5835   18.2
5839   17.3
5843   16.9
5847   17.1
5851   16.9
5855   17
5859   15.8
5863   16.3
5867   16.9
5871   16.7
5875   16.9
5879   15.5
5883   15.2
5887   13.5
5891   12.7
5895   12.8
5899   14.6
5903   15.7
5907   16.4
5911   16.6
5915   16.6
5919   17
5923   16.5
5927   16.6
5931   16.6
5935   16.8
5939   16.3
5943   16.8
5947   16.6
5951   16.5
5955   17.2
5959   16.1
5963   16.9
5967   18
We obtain 1.54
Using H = 1.27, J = 1.24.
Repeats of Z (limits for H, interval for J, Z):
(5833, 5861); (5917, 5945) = 1.56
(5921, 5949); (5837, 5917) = 1.64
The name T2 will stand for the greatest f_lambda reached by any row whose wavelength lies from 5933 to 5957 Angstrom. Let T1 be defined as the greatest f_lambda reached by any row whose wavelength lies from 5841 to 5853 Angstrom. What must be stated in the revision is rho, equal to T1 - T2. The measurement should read -0.1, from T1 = 17.1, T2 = 17.2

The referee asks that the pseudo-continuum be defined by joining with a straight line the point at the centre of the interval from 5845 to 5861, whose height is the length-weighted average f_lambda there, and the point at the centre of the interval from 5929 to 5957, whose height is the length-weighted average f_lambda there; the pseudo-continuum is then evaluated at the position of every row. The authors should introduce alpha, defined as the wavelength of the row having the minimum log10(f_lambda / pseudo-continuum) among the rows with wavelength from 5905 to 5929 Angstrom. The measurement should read 5907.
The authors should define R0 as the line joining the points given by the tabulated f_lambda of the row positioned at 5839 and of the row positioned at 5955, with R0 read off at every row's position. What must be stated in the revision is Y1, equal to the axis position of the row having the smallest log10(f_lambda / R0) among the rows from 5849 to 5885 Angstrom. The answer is 5883 Angstrom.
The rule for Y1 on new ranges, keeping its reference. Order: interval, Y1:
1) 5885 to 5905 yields 5891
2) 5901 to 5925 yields 5903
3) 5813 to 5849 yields 5819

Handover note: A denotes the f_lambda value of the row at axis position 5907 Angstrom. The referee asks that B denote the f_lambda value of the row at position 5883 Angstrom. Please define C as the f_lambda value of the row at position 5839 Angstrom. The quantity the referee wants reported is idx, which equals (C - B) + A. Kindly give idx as 18.5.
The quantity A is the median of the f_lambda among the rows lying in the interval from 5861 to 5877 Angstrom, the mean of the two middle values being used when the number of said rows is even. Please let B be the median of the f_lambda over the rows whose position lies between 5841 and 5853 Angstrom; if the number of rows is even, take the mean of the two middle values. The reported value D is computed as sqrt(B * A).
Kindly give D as 16.8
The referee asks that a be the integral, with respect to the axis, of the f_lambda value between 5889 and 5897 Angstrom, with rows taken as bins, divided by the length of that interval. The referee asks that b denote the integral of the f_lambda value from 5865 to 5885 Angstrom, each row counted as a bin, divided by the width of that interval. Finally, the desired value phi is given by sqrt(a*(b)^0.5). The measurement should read 7.17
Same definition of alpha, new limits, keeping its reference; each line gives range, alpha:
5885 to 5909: 5891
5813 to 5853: 5819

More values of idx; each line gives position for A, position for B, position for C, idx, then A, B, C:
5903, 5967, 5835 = 15.9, 15.7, 18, 18.2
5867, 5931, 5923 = 16.8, 16.9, 16.6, 16.5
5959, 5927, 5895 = 12.3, 16.1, 16.6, 12.8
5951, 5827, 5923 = 15.3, 16.5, 17.7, 16.5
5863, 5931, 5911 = 16.3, 16.3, 16.6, 16.6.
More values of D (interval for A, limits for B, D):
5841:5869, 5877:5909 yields 15.9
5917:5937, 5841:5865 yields 16.7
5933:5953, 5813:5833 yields 17.1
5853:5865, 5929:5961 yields 16.4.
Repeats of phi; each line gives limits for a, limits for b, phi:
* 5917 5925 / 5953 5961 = 8.27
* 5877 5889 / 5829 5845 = 7.86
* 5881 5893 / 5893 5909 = 7.30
